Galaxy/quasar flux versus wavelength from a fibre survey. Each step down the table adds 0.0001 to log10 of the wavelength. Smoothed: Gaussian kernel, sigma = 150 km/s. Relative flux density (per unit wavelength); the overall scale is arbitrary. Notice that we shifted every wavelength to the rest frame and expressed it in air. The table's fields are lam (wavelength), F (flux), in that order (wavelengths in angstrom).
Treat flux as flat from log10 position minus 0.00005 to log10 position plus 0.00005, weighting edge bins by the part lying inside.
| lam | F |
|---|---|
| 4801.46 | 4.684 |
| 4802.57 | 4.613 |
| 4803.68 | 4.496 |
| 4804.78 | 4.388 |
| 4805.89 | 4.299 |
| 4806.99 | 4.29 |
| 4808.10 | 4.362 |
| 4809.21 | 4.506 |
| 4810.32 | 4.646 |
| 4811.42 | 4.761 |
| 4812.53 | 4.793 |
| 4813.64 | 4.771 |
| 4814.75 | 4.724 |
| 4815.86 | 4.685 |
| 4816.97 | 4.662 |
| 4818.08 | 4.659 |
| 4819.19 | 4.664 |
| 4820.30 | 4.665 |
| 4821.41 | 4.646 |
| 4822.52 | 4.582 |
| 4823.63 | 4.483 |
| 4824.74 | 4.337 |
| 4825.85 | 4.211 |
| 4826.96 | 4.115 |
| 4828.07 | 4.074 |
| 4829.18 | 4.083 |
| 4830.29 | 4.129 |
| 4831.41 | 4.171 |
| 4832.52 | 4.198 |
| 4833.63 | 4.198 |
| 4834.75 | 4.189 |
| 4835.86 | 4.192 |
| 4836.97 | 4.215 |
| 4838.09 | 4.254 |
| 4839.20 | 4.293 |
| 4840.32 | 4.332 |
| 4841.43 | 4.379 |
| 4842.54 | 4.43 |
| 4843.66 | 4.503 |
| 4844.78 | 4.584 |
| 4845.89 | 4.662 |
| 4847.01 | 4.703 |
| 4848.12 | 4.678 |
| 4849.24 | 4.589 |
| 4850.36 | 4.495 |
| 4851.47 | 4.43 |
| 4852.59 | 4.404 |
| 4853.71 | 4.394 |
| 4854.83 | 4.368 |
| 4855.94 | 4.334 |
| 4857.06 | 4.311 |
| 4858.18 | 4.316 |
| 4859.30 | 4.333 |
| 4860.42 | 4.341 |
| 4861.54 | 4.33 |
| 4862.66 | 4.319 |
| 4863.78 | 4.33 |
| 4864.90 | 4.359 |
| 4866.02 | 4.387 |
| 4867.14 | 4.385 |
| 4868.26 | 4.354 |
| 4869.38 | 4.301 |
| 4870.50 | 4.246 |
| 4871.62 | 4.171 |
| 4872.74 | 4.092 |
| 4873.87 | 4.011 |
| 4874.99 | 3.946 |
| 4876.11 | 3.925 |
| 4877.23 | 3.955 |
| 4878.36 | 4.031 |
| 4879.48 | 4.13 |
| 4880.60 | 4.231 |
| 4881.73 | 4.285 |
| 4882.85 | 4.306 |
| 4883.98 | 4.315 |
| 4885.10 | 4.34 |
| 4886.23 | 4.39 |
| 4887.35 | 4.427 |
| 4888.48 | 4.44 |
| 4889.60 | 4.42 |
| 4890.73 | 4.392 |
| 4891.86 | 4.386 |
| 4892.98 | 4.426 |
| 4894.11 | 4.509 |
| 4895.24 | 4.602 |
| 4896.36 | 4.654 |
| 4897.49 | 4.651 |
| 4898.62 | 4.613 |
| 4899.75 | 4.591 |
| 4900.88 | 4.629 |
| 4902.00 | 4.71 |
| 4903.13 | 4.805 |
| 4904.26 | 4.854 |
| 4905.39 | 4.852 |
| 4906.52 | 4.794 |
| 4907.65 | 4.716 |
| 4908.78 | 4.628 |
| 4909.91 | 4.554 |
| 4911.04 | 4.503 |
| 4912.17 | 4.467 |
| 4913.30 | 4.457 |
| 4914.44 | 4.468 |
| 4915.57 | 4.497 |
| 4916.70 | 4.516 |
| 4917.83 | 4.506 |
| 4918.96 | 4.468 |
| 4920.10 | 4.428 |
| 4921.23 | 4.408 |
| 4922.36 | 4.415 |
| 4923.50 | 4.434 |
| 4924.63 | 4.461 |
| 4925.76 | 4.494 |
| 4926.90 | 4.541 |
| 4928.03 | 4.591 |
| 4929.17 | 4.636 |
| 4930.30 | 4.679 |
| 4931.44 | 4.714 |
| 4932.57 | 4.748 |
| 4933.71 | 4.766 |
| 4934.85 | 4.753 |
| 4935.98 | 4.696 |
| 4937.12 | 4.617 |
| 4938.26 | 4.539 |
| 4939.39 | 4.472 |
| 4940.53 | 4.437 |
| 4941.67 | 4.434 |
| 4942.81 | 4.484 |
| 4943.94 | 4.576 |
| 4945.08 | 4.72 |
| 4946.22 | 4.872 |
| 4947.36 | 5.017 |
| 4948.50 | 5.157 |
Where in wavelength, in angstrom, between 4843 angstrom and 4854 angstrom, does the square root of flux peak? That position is 4847.01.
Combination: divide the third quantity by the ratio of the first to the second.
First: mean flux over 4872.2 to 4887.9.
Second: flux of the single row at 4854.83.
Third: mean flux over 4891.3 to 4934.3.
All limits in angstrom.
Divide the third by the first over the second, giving 4.80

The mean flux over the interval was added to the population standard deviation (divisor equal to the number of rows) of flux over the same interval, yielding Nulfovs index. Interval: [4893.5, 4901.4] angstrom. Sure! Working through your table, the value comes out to 4.65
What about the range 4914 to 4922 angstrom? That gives 4.51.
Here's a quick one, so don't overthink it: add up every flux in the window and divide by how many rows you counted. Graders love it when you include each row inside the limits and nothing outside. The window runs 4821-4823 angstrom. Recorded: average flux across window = 4.61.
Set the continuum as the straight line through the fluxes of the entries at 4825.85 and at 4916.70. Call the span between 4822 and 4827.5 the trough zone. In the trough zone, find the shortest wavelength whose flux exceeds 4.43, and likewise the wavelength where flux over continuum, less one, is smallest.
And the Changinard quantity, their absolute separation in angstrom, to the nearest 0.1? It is 4.4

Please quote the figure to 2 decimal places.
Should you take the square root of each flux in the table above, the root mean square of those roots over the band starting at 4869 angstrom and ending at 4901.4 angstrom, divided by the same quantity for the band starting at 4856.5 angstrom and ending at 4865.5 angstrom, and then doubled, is 2.00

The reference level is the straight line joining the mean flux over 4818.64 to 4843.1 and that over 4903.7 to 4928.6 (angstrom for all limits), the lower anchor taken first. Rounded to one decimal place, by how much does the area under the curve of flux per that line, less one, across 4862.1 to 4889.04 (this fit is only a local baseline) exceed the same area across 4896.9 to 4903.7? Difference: -1.5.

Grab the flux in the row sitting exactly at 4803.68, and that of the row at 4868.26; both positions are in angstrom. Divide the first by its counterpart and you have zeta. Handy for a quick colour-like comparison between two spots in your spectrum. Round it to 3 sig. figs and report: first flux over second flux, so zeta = 1.03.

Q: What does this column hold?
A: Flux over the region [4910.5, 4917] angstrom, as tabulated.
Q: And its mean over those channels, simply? 4.48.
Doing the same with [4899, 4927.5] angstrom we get 4.57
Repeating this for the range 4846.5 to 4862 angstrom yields 4.43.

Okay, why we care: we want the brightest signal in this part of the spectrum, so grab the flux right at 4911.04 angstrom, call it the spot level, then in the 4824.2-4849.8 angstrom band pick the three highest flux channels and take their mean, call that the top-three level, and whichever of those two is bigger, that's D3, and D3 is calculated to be 4.68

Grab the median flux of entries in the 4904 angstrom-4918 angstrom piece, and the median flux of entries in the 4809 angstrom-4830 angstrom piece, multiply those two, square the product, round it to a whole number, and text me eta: 440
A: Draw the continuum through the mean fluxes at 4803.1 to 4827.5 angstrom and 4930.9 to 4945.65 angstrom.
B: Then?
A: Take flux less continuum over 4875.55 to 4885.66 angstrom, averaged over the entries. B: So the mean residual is -0.41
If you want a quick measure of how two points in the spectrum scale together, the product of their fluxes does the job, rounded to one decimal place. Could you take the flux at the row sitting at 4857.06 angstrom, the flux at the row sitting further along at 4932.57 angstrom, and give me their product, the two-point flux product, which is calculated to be 20.5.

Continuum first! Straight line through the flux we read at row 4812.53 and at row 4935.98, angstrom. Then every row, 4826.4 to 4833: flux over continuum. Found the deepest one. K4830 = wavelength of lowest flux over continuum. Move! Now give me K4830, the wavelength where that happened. 4828.07 angstrom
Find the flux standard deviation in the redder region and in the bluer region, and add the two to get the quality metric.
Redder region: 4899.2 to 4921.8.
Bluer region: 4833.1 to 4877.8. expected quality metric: 0.33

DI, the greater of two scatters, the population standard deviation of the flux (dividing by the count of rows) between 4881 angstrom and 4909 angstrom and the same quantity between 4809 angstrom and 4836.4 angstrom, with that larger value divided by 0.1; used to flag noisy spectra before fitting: 2.55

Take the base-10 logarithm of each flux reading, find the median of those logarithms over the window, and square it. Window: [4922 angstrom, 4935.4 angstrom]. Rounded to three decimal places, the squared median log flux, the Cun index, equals 0.441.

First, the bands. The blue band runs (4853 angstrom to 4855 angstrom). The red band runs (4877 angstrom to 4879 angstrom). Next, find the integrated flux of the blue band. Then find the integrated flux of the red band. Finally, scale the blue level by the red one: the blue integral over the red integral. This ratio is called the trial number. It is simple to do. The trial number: 1.09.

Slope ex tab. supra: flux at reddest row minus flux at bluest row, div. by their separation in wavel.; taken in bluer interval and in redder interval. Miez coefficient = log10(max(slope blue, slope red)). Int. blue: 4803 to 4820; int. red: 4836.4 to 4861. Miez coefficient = -1.97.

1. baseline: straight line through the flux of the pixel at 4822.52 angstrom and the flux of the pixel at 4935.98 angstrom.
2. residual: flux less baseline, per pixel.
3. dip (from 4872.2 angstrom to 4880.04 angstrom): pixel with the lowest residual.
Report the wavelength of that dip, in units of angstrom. 4876.11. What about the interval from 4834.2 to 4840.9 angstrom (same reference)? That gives 4834.75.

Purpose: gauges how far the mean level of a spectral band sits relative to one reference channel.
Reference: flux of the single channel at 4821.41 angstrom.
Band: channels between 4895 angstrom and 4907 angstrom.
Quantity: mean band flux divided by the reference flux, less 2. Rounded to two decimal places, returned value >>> -0.99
